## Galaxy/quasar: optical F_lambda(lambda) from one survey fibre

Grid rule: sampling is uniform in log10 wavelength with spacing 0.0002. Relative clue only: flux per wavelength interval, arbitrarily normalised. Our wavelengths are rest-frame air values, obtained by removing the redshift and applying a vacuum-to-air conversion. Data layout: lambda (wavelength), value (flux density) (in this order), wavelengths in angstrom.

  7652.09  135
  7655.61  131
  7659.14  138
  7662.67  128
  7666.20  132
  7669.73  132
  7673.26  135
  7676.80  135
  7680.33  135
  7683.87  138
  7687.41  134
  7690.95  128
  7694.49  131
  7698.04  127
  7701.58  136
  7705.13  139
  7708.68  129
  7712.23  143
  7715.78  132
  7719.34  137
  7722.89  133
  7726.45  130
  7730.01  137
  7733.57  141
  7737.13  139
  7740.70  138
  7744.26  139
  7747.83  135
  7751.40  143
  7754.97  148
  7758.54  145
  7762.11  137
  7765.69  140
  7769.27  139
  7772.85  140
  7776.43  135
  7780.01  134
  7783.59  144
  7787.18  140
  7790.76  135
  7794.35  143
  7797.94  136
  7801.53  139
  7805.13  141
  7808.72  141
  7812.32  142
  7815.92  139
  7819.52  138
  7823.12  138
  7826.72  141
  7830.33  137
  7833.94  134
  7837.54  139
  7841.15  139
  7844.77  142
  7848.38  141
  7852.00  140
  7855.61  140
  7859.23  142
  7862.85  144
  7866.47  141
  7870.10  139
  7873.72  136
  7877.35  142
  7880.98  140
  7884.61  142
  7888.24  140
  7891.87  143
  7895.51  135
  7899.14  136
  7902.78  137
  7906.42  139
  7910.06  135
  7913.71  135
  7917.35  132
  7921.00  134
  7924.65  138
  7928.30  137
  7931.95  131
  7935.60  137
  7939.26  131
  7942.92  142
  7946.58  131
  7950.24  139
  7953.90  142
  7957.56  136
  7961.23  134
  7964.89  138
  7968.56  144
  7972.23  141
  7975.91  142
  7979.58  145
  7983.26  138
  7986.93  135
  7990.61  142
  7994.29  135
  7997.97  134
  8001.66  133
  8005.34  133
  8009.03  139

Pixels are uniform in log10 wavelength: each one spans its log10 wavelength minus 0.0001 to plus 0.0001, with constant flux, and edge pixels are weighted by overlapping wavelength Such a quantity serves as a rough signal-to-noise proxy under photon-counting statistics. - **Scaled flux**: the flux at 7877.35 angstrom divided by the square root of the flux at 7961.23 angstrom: 12.3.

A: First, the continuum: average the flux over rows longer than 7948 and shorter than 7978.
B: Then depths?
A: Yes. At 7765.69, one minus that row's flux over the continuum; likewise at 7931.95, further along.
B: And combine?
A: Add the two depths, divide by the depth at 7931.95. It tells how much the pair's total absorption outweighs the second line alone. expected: 0.9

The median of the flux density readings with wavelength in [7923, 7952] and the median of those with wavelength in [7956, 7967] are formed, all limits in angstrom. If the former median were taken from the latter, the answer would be -1.0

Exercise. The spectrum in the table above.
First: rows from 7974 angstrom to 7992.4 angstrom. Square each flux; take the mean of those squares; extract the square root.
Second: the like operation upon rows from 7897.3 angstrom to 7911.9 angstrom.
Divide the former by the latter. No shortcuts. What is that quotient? 1.03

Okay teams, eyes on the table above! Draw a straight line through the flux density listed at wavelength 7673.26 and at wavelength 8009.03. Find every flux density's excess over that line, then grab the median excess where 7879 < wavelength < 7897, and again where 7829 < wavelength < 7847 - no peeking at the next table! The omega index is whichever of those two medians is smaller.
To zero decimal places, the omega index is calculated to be 2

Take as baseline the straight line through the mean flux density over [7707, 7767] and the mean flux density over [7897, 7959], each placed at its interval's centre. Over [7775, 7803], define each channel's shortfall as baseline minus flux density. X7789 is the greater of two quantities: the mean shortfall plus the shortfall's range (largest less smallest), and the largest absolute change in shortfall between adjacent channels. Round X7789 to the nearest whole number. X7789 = 10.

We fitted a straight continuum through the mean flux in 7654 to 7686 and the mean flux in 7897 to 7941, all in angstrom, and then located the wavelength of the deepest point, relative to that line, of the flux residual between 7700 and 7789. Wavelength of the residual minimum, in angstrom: 7708.68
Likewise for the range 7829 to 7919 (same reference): 7917.35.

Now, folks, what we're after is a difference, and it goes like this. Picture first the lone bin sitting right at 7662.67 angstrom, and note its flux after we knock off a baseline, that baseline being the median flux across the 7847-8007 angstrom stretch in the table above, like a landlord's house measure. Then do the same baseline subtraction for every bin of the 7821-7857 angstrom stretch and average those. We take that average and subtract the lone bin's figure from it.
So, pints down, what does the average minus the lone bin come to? 11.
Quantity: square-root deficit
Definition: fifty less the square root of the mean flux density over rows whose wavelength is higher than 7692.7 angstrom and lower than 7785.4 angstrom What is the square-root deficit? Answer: 38.3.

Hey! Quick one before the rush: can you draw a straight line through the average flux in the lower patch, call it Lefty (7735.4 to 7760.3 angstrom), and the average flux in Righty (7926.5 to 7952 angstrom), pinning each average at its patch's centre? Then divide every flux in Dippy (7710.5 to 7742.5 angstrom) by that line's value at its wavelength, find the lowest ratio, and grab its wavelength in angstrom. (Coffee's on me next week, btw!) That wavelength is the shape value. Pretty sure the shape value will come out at 7726.45 angstrom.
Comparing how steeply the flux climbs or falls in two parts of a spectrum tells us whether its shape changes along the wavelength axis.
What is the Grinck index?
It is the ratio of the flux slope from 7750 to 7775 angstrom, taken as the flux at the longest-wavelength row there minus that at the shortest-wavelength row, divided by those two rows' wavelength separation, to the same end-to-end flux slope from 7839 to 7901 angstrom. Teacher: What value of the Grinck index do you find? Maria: 2.7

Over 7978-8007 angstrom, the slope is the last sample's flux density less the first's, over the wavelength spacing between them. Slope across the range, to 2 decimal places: -0.47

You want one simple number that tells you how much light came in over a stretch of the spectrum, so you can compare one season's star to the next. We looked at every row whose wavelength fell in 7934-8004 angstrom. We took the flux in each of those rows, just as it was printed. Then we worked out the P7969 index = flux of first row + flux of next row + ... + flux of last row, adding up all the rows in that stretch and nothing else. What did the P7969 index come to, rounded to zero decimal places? 2619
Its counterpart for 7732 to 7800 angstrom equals 2651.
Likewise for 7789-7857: 2645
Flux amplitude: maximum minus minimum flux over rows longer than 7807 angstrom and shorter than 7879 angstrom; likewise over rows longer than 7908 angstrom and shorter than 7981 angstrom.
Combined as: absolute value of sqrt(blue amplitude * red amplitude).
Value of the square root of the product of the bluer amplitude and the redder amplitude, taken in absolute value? 11.8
